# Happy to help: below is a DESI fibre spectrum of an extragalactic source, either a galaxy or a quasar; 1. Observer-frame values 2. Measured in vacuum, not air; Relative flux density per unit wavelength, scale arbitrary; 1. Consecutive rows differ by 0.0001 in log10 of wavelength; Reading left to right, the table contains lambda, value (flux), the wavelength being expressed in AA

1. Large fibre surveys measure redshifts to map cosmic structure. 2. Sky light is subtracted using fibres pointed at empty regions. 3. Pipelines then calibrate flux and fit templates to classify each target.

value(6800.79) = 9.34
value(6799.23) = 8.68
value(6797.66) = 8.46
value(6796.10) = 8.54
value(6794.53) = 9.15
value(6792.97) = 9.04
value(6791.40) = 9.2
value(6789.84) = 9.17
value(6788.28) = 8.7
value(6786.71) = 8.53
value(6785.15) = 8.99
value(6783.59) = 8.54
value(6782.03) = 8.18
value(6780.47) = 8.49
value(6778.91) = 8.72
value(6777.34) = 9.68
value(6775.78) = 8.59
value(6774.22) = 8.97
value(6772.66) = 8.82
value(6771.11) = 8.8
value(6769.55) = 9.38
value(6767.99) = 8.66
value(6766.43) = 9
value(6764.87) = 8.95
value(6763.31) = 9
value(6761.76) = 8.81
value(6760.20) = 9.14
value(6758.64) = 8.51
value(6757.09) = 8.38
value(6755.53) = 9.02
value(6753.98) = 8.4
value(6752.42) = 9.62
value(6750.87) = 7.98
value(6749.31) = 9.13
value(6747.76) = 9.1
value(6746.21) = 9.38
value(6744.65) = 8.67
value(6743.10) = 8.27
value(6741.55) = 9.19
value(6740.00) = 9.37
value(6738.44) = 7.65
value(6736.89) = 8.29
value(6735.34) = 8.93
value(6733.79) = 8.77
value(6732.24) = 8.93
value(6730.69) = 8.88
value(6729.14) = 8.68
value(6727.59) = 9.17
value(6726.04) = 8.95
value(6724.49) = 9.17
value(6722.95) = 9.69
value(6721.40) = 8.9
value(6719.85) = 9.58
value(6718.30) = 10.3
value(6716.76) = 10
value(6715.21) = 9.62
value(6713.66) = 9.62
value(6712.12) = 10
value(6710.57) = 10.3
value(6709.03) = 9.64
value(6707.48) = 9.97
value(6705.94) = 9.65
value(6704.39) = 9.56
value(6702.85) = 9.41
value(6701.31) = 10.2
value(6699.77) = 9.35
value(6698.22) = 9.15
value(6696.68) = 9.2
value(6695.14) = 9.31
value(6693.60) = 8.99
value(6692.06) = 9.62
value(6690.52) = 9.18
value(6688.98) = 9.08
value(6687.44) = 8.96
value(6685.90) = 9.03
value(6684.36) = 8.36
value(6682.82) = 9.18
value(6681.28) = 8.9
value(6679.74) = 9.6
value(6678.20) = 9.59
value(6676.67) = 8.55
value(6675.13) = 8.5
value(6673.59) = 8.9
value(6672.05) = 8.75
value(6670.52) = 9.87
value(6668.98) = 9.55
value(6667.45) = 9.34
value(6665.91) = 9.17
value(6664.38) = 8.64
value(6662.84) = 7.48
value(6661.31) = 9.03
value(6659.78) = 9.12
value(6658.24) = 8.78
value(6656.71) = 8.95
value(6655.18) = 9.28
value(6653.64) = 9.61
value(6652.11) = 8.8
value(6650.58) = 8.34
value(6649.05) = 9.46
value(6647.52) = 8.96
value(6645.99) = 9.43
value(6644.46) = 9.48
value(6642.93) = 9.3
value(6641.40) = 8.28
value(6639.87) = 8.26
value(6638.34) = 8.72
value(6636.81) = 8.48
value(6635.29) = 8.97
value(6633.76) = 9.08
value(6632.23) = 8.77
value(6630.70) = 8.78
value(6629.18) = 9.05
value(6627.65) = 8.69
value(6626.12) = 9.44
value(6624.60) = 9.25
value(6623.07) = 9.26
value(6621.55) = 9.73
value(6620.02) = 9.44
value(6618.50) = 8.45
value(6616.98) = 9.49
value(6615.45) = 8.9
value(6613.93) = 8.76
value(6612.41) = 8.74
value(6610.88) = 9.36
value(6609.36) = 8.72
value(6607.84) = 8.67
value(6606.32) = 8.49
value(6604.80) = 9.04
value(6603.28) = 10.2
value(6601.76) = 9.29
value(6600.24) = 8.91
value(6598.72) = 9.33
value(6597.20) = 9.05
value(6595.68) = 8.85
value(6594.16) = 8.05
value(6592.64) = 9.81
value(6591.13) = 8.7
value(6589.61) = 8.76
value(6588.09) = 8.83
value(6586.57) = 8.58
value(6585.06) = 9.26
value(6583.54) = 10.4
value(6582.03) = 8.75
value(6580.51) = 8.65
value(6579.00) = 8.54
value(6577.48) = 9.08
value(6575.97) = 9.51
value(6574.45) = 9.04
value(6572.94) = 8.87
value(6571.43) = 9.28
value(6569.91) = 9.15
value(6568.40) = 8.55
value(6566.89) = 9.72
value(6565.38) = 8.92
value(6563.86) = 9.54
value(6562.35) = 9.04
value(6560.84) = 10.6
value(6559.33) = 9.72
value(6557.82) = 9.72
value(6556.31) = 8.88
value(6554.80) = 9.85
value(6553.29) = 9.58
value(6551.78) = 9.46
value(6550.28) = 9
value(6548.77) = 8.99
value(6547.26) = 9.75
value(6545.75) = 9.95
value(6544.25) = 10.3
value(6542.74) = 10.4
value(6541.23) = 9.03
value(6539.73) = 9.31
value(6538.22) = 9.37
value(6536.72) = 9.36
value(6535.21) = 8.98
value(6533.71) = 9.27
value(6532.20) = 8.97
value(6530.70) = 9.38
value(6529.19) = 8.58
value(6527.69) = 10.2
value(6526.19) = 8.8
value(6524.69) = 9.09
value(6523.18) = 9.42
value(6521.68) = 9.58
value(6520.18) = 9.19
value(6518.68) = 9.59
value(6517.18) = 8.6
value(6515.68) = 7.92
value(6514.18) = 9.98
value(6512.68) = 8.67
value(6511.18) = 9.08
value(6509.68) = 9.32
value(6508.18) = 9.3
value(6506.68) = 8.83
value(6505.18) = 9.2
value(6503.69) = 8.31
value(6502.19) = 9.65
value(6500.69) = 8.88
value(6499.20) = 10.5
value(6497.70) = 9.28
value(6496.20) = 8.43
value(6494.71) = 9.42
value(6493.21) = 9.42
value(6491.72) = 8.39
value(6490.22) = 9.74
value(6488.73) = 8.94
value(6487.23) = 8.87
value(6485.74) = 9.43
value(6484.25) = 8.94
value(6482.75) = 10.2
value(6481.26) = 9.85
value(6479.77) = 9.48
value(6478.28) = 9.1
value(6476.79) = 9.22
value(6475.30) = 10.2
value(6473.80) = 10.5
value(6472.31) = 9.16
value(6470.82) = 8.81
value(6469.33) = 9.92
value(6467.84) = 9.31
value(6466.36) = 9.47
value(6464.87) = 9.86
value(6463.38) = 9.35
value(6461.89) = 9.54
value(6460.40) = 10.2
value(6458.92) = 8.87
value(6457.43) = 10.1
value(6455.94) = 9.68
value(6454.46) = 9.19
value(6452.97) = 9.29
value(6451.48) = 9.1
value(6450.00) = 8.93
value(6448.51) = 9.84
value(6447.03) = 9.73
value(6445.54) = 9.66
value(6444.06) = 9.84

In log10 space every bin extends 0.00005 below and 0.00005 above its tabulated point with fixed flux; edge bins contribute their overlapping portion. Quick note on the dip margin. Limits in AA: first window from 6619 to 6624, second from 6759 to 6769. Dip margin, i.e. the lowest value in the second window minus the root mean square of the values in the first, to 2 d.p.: -0.82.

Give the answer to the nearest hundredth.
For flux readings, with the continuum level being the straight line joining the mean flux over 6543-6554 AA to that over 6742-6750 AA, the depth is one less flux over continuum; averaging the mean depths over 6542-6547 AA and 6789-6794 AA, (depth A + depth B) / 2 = -0.05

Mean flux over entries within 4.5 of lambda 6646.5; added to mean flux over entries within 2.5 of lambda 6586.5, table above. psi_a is 18.1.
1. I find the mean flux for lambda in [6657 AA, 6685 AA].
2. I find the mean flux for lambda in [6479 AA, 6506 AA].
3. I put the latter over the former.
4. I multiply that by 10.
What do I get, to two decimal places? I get 10.35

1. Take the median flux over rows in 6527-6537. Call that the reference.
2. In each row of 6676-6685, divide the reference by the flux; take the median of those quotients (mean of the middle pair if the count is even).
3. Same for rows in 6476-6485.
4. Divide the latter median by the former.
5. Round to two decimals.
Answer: 0.97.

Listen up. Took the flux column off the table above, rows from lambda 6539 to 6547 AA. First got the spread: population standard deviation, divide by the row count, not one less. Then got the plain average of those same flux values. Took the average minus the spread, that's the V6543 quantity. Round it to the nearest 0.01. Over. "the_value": 9.26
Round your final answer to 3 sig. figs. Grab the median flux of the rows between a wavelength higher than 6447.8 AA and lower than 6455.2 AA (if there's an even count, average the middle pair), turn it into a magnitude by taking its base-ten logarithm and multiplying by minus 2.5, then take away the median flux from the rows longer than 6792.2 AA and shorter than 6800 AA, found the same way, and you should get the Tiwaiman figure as -11.1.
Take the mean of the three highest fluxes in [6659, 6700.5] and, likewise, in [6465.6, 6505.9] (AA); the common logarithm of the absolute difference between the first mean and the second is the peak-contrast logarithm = -0.15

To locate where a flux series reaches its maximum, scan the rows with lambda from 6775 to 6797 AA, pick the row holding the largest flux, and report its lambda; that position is 6777.34 AA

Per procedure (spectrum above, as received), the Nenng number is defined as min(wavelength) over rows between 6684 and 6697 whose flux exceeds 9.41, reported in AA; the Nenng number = 6692.06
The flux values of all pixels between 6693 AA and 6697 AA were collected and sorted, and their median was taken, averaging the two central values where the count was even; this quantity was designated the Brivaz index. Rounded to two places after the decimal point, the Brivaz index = 9.20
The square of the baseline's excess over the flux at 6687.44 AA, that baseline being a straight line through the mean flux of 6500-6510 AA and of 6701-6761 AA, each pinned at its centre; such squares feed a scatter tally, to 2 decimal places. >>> 0.04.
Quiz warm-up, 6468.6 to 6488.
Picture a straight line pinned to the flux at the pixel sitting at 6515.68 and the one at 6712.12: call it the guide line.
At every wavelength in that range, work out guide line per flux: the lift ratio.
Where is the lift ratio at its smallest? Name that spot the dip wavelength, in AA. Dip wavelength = 6473.80 AA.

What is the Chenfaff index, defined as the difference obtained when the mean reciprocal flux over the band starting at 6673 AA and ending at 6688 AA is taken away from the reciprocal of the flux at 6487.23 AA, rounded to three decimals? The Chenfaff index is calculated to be 0.001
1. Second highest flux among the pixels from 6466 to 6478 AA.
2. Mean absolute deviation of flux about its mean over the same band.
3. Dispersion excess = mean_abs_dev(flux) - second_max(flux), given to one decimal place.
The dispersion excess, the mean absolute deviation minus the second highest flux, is -9.7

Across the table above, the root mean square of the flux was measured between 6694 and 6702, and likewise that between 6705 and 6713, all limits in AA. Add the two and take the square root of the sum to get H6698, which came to 4.40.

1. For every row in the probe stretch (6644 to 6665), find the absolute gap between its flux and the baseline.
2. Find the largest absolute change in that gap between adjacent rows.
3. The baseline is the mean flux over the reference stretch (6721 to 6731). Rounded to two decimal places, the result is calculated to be 1.55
